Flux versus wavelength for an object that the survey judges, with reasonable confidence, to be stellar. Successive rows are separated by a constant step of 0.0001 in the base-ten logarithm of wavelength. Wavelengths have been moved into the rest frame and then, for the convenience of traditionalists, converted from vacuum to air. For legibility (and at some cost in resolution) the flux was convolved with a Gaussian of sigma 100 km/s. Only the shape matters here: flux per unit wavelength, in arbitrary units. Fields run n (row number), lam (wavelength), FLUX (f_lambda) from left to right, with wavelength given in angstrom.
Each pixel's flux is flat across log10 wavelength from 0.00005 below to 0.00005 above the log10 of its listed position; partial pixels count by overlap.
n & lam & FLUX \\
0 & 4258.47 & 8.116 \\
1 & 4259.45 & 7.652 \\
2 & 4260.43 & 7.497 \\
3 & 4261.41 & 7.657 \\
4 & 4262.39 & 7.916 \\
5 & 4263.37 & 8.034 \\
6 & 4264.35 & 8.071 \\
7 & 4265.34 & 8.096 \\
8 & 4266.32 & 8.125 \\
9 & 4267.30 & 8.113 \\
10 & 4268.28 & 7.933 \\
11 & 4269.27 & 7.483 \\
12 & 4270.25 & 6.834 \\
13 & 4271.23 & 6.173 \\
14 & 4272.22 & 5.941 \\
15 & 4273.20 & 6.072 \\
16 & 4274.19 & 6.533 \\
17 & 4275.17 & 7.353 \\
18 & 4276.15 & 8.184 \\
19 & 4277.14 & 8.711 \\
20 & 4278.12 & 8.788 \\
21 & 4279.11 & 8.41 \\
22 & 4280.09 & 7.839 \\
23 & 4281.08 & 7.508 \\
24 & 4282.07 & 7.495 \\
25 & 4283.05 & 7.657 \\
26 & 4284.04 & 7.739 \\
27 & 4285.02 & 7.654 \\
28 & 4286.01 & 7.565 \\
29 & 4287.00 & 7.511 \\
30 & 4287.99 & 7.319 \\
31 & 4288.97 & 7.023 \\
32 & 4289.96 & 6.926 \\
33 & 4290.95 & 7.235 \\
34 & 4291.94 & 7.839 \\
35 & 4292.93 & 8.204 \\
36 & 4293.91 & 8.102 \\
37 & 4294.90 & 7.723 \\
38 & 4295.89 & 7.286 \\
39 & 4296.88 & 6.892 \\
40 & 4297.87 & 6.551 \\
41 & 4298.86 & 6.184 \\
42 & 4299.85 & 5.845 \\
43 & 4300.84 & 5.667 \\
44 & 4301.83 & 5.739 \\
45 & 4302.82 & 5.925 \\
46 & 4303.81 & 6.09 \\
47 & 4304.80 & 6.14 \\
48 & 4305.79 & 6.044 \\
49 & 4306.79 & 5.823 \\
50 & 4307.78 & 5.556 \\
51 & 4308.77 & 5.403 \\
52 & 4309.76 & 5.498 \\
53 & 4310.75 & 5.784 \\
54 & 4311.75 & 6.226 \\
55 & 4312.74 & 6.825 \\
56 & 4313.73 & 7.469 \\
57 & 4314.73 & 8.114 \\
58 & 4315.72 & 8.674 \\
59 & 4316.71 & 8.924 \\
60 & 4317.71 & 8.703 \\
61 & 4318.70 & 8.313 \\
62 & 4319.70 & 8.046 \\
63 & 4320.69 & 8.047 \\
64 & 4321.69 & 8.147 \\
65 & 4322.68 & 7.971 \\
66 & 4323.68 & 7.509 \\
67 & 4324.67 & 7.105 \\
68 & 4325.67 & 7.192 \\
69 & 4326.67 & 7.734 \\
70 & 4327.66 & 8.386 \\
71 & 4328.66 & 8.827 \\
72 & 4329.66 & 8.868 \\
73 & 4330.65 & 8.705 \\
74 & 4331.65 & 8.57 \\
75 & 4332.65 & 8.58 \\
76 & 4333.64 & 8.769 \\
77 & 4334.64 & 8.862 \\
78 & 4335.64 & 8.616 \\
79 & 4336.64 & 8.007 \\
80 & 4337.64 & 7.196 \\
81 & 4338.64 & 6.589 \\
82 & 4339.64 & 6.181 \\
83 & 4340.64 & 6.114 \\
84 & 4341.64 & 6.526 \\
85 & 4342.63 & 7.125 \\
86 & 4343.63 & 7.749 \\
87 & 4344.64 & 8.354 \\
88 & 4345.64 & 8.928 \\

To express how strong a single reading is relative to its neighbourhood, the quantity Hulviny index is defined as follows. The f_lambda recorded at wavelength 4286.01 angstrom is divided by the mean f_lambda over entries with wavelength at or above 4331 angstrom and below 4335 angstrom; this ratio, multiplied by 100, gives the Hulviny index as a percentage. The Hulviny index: 87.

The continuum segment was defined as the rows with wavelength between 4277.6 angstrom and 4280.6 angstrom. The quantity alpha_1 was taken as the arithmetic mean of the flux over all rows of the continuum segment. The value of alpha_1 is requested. 8.3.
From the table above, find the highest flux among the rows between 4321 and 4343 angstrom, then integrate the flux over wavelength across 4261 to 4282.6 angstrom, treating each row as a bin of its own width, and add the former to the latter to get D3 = 173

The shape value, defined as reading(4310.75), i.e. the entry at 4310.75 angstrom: 5.784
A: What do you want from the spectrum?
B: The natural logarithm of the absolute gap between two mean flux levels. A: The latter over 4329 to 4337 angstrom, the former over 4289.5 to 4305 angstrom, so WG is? 0.6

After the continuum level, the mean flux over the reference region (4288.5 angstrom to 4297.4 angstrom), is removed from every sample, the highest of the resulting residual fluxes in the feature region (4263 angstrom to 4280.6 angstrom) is 1.32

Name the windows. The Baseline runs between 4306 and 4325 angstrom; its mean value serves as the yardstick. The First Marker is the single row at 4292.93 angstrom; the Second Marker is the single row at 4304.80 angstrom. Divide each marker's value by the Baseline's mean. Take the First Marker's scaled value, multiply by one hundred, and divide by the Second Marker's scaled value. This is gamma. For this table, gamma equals 134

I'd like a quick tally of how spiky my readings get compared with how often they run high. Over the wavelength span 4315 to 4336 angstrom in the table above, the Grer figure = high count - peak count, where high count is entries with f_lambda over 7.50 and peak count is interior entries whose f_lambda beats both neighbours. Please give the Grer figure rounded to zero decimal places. 15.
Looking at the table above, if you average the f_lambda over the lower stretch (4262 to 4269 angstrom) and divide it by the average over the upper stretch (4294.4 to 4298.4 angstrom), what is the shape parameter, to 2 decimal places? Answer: 1.13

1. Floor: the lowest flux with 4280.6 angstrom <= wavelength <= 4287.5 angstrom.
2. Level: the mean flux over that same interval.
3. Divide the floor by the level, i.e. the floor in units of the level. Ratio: 0.988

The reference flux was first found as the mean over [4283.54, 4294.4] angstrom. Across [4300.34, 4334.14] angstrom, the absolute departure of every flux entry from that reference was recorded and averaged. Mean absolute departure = 1.1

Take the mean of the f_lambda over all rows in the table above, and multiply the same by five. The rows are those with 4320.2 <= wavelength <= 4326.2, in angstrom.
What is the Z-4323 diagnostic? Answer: 38.3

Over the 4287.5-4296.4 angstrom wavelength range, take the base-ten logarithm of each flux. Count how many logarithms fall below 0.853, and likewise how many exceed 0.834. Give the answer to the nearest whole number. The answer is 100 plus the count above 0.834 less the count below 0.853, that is 107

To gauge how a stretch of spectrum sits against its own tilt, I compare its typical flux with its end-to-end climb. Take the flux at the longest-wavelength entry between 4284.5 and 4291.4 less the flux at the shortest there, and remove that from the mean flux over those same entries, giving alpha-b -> 7.7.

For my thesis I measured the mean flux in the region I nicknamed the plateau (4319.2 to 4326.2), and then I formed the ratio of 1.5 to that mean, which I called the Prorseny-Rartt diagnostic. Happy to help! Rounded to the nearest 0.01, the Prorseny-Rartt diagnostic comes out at 0.19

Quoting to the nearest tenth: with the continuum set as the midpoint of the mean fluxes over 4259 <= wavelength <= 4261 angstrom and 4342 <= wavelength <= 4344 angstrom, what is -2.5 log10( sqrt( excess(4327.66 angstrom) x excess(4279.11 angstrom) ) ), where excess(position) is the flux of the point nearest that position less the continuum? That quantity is 0.1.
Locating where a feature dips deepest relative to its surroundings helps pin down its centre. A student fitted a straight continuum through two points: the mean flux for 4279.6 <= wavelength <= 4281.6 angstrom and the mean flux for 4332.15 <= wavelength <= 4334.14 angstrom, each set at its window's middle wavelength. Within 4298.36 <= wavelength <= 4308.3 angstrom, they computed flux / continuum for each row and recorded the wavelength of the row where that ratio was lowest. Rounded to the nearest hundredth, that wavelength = 4307.78 angstrom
